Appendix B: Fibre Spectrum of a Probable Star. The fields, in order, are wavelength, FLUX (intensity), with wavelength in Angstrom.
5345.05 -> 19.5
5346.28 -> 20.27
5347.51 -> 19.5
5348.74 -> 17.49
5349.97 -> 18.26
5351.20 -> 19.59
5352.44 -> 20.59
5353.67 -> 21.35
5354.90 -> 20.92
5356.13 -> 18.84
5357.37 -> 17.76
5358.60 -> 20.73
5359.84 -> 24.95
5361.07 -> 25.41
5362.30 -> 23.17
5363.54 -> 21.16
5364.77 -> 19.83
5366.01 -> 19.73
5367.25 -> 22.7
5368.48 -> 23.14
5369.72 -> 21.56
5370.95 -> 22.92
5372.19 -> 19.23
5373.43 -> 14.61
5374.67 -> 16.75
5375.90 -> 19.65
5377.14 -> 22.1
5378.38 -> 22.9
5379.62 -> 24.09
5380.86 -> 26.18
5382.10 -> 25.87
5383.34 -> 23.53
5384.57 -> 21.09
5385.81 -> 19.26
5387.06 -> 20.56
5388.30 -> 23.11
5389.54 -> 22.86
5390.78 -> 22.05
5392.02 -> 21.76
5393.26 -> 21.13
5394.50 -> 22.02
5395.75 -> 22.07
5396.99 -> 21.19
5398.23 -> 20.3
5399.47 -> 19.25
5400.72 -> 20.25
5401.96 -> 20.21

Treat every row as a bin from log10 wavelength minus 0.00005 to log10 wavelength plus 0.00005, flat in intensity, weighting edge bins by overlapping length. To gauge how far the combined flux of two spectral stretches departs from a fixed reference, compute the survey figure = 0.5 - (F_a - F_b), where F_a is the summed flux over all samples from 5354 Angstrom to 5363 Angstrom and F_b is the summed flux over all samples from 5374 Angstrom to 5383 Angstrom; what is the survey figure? 6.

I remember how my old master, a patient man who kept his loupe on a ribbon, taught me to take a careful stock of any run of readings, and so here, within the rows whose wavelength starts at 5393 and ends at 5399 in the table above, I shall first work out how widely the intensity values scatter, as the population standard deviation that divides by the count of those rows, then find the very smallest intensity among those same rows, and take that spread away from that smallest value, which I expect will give 19.6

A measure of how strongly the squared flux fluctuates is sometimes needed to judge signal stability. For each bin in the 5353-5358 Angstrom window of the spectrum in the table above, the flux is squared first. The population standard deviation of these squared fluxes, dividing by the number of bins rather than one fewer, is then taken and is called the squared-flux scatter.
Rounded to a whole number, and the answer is 58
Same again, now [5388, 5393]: 25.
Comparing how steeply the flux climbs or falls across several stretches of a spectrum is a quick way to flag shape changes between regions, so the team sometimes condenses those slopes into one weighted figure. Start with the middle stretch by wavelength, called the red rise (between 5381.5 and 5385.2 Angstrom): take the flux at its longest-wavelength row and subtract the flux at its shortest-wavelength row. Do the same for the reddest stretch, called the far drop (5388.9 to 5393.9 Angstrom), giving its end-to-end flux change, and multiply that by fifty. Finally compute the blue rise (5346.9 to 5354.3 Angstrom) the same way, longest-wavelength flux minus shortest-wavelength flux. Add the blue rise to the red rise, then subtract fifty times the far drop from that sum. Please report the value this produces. 84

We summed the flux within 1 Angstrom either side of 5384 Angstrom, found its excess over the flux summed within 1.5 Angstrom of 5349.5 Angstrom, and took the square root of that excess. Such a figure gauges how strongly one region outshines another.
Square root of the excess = 3.0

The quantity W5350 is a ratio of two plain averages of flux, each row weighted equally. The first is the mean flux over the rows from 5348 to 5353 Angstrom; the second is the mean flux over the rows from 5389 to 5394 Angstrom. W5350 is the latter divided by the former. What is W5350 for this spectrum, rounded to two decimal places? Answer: 1.16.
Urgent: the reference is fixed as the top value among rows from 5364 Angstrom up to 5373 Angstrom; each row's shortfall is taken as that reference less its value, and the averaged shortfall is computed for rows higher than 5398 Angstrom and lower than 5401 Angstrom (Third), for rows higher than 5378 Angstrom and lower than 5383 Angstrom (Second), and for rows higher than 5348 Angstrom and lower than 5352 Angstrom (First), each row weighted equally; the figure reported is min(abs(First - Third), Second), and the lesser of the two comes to -1.6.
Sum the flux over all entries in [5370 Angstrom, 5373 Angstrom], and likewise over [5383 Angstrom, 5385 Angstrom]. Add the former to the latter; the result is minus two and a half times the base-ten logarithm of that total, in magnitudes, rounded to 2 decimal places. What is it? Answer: -4.85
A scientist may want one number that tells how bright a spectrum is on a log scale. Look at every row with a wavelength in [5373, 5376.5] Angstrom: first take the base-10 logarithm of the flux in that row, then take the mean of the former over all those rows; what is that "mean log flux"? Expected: 1.23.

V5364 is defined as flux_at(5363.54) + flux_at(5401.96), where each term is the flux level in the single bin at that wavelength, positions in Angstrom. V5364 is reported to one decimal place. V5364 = 41.4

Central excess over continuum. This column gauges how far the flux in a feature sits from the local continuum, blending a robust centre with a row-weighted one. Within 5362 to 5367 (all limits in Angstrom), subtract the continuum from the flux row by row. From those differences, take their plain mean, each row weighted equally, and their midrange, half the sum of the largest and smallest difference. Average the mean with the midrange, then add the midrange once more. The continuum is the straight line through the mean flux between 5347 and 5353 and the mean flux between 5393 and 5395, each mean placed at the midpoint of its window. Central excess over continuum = 2.9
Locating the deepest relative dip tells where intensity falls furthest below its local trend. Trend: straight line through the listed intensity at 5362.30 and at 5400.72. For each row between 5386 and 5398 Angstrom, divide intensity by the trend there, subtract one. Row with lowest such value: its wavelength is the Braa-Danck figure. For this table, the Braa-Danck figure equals 5387.06 Angstrom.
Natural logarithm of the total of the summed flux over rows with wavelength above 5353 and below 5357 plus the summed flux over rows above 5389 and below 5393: 4.85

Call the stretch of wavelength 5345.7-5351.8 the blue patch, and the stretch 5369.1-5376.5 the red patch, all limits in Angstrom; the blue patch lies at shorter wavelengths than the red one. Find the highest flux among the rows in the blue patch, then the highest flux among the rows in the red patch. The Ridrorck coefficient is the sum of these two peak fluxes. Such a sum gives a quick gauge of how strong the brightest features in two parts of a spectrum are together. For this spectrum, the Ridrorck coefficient 43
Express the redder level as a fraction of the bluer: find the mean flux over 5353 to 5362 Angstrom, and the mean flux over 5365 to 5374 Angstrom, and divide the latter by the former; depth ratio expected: 0.96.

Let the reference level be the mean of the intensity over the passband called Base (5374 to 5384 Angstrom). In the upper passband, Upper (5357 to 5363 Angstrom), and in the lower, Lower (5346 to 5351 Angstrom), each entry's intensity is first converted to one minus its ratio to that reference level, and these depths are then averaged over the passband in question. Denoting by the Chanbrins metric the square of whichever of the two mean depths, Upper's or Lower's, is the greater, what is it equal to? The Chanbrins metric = 0.028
